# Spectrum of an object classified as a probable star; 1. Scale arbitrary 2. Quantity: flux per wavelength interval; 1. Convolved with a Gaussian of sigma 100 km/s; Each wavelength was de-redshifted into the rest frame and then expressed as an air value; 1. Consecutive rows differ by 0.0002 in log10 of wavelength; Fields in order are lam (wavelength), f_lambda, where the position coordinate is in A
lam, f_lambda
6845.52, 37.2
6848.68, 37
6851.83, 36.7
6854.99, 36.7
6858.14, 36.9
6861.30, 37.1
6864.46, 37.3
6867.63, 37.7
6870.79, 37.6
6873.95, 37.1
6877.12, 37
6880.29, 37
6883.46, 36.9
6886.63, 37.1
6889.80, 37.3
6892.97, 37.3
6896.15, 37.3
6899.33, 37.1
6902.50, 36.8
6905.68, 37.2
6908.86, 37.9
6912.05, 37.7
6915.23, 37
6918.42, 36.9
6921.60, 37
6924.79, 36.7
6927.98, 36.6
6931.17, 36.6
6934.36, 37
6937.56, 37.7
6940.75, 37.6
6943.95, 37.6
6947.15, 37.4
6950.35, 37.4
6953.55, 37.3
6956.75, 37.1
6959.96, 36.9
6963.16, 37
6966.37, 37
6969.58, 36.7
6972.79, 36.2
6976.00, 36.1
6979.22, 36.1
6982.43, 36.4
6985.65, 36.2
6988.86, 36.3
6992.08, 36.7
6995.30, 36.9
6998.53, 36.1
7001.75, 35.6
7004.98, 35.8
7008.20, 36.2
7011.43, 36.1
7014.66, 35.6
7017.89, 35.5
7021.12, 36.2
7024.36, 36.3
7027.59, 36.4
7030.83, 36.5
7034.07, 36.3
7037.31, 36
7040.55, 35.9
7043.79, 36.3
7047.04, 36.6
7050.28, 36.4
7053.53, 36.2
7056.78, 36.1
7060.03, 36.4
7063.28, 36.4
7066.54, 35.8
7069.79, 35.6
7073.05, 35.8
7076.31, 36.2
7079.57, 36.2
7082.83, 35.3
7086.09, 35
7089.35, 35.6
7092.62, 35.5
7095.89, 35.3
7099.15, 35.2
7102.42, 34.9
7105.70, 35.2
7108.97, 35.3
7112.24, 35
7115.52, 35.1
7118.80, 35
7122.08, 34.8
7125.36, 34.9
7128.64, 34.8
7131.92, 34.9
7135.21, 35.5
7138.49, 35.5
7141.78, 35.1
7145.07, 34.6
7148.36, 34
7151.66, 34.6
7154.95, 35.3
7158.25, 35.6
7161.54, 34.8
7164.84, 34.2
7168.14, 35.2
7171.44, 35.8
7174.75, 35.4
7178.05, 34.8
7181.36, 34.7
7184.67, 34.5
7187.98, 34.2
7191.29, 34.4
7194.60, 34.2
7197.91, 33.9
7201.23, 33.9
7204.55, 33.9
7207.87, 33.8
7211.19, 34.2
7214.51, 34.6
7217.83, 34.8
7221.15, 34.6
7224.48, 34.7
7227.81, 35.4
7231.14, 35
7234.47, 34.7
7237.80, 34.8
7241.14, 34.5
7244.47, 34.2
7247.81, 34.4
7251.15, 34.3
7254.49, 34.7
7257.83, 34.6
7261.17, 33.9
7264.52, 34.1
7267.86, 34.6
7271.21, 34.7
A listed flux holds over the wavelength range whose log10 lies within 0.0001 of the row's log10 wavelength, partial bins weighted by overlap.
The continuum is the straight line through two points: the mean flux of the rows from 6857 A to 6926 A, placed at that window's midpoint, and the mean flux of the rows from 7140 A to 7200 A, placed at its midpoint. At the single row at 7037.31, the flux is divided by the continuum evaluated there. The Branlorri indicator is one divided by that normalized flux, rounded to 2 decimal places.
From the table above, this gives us 1.00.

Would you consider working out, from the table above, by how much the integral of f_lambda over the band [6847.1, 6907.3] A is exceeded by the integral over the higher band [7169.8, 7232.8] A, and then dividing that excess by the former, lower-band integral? -0.025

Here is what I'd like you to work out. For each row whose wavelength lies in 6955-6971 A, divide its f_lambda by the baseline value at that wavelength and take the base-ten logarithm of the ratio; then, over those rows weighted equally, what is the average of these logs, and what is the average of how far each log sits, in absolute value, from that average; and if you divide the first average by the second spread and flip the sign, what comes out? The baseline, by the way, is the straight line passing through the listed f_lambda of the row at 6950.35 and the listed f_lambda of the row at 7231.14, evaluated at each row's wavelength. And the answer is 3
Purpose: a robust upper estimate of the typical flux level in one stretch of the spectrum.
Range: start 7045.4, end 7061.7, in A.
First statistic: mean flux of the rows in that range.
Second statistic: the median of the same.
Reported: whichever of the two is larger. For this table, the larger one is 36.4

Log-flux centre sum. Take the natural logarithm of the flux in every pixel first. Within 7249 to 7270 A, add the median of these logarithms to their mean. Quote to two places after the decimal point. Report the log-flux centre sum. 7.08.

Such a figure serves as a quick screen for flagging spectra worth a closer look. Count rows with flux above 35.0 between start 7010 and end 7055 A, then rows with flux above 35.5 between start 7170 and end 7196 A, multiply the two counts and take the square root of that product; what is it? 4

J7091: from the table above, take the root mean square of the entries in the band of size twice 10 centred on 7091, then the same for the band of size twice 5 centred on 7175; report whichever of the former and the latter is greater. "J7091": 35.3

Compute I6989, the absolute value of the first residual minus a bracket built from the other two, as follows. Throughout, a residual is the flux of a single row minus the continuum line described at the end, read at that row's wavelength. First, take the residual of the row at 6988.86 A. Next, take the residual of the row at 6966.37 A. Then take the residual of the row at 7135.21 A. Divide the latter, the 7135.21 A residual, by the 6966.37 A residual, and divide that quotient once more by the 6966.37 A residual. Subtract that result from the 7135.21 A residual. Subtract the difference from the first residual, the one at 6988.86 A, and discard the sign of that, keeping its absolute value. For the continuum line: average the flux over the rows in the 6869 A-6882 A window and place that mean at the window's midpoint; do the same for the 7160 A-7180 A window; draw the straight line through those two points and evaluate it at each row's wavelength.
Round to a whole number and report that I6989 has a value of 1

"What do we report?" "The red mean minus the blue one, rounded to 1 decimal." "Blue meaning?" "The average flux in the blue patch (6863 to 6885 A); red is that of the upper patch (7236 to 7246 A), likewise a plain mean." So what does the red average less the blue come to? -2.7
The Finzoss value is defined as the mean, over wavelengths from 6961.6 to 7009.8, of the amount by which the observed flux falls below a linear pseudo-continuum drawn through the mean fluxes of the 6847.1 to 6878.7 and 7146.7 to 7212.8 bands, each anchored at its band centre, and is -0.23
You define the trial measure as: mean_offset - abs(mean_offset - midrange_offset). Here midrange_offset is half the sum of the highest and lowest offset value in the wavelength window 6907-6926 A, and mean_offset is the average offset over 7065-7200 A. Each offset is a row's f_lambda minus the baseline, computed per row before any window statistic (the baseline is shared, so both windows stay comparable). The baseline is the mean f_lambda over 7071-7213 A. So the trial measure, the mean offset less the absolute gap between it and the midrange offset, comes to -2.1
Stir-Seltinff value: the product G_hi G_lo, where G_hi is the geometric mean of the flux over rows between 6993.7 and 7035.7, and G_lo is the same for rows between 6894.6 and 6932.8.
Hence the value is 1339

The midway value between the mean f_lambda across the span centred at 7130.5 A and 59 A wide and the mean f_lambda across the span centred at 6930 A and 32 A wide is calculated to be 36.0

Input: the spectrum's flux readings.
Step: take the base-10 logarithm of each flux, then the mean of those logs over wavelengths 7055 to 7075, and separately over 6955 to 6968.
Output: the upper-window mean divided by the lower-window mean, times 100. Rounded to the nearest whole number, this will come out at 99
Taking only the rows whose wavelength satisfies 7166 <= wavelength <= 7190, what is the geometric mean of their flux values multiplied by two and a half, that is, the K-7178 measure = 87.3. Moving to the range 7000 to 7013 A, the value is 89.8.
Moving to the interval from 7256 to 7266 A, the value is 85.5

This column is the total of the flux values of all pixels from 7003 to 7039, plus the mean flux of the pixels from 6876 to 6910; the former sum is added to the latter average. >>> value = 434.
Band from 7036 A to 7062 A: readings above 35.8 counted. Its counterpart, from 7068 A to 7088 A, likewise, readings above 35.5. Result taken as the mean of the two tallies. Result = 6.0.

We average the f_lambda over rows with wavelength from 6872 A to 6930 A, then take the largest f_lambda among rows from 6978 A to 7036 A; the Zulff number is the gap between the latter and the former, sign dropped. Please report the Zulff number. 0.21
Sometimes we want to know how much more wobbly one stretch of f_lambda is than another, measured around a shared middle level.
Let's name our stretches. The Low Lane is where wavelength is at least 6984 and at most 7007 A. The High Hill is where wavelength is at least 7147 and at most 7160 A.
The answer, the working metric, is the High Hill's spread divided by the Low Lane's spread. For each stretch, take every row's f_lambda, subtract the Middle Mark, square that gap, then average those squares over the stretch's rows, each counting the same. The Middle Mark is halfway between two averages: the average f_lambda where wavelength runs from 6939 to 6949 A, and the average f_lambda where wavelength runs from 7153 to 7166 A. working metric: 13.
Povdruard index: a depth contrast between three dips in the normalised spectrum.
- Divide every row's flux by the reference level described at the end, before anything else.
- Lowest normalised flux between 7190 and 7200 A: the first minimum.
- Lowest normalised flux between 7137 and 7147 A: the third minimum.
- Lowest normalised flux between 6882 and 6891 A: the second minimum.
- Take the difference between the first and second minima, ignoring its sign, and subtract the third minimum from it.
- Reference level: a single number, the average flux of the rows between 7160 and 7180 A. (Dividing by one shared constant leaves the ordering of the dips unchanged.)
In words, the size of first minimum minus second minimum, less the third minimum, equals -0.90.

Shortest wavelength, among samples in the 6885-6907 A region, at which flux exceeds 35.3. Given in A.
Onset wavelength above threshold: 6886.63 A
